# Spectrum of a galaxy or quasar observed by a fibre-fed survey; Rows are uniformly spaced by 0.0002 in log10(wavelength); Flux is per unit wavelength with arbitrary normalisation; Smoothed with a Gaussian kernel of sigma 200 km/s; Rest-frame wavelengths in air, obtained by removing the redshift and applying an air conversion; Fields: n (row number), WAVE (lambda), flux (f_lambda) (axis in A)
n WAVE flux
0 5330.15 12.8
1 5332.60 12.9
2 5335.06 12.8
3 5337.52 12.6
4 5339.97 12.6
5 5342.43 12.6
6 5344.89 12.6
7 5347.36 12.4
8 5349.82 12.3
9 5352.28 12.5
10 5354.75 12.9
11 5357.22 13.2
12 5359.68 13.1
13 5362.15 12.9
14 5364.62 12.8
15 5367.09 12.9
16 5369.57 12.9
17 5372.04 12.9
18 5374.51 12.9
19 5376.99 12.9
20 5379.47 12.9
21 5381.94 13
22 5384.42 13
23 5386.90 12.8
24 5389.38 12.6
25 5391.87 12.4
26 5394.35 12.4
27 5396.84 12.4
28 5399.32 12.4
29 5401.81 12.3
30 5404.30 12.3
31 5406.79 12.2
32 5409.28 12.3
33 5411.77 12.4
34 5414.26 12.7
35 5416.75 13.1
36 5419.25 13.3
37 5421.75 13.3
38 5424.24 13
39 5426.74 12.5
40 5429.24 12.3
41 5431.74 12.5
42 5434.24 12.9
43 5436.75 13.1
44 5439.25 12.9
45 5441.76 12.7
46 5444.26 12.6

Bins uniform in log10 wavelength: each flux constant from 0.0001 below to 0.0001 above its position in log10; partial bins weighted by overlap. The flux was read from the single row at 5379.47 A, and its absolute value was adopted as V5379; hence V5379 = 12.9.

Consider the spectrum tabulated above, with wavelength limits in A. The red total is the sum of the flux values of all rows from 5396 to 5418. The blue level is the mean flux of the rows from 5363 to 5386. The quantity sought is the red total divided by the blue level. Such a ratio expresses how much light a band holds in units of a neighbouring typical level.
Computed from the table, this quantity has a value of 8.68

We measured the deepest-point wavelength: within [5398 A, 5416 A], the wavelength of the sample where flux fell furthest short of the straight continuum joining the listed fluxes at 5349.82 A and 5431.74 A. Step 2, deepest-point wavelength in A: 5406.79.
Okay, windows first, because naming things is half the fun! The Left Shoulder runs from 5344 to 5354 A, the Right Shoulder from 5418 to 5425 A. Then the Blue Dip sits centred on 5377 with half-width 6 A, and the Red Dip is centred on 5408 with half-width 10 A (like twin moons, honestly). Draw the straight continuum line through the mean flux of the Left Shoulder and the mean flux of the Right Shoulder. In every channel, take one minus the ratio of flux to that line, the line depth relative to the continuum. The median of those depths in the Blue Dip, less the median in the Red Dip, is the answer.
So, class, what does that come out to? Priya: -0.07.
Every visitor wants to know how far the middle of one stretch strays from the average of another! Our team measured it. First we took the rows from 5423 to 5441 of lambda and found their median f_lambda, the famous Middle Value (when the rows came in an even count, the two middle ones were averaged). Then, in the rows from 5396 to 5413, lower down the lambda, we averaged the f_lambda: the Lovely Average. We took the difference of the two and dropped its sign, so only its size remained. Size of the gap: 0.6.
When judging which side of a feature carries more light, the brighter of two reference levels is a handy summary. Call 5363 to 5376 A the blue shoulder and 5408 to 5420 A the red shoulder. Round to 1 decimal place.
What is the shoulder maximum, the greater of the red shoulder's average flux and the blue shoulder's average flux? 12.9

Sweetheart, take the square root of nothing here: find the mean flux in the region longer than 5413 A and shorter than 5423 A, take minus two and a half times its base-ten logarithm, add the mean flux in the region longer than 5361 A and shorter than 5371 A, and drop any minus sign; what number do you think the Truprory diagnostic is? 10.1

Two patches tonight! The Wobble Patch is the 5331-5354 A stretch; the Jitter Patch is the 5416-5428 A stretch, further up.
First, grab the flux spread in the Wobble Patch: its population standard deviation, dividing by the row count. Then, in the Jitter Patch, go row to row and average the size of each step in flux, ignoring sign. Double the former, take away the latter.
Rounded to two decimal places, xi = 0.10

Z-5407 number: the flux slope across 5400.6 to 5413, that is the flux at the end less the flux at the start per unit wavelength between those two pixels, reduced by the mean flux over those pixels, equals -12.3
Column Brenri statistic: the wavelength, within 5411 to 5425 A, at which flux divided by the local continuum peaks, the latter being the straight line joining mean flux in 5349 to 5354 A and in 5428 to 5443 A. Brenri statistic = 5419.25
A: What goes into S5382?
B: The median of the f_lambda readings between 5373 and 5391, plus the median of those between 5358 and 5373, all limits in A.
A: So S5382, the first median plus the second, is 25.8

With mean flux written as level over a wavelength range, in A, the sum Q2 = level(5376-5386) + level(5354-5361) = 26.0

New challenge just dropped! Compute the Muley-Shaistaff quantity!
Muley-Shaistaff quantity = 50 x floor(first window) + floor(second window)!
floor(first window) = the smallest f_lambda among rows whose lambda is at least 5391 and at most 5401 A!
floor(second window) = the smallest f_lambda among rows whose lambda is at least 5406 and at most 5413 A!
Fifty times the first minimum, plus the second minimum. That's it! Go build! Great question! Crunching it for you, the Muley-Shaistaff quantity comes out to 632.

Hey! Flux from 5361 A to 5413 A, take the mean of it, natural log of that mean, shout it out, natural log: 2.54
